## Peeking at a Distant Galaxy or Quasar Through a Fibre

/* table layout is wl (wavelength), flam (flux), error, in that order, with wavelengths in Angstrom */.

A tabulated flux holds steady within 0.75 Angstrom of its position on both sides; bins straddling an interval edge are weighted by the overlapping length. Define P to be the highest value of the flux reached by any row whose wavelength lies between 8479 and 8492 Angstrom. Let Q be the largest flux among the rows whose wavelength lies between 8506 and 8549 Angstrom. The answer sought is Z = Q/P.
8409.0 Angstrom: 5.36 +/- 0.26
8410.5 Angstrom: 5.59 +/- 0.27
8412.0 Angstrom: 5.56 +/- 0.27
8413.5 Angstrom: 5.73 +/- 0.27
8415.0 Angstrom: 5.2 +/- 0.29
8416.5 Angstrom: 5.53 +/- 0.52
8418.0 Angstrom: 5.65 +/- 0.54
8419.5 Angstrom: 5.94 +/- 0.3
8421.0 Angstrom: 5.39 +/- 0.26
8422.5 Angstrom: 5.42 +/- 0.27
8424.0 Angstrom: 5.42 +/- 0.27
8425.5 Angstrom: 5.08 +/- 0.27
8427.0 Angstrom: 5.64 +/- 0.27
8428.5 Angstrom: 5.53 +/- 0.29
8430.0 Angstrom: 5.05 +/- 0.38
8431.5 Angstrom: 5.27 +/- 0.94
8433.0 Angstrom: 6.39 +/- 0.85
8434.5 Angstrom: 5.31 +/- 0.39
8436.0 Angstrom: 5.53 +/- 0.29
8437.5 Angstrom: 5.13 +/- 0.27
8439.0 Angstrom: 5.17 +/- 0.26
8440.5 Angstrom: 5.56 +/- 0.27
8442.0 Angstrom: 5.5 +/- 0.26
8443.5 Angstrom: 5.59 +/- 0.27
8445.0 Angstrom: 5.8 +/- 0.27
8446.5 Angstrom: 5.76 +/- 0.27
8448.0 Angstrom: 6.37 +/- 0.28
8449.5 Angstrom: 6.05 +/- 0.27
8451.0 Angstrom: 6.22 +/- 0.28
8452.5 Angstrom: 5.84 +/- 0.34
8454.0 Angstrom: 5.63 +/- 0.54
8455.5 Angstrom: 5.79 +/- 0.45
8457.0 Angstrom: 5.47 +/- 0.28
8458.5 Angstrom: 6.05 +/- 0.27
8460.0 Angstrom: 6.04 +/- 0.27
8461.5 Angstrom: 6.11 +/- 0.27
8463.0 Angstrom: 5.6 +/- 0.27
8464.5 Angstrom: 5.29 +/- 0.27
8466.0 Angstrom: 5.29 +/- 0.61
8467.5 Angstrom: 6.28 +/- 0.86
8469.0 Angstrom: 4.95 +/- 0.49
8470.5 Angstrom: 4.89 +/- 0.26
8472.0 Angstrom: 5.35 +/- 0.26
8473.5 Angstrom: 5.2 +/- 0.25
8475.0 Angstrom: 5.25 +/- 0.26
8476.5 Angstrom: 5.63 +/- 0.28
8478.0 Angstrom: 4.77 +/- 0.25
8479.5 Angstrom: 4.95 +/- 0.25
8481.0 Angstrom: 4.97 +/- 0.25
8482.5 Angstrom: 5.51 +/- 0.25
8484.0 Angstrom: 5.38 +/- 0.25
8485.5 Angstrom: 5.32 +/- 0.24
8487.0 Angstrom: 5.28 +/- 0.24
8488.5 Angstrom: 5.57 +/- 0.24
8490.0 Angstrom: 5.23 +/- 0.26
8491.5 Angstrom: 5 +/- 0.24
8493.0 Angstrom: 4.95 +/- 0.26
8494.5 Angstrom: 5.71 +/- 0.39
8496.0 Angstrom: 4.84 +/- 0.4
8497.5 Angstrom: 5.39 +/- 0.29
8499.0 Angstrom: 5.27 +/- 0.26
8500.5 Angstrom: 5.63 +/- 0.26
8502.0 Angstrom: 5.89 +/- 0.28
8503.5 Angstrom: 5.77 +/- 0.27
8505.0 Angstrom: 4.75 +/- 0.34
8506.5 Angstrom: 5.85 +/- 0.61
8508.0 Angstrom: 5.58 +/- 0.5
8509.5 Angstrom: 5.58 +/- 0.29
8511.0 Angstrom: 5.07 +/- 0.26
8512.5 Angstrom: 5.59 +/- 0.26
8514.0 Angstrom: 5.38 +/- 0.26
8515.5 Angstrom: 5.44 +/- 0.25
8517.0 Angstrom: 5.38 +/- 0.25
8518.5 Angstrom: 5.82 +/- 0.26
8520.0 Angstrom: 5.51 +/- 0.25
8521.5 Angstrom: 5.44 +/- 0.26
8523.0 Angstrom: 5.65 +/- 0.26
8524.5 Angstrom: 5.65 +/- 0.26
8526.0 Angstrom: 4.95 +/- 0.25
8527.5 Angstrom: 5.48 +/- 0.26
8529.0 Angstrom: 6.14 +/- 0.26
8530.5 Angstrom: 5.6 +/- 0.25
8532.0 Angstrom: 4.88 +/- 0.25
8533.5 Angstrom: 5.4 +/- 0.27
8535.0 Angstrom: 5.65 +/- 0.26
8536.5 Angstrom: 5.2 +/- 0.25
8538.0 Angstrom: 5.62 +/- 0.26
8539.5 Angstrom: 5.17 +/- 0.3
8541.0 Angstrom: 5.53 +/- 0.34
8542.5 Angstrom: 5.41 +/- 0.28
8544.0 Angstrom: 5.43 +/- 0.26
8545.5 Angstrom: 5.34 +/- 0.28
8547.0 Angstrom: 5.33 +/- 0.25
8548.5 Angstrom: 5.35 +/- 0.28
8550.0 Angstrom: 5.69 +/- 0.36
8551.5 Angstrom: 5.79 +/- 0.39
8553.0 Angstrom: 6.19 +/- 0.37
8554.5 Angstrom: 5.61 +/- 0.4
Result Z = 1.10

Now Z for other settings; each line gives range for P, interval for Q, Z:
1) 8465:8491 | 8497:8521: 0.94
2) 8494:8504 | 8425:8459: 1.08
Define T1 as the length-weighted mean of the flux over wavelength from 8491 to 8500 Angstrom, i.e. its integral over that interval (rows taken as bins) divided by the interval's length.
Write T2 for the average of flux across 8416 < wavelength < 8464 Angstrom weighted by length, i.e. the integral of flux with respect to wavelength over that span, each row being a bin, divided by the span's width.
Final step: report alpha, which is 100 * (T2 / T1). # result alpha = 108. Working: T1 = 5.21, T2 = 5.65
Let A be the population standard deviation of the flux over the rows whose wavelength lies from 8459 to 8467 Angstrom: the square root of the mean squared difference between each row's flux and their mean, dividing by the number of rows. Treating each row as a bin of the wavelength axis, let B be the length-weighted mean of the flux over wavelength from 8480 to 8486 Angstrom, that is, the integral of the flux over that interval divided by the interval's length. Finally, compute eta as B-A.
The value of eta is 4.93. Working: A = 0.35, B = 5.3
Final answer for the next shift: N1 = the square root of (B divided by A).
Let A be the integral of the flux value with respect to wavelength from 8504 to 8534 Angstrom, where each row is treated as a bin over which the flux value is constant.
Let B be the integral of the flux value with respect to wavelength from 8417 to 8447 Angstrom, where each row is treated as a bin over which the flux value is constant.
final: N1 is 1.00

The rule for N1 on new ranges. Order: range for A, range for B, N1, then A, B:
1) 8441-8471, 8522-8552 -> 0.98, 172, 164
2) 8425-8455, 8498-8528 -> 0.99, 169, 164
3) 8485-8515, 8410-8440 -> 1.01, 162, 164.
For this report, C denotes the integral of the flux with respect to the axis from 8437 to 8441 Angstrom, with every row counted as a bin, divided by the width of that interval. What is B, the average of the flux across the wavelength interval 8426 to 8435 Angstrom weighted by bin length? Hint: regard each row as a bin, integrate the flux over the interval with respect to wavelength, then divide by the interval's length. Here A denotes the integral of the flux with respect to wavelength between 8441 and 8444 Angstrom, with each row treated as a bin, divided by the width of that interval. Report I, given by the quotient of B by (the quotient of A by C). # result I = 5.3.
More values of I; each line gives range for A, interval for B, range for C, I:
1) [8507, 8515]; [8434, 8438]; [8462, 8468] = 5.5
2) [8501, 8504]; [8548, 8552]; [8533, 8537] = 5.2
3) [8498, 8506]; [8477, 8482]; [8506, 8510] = 5.1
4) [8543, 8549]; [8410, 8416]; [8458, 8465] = 6.0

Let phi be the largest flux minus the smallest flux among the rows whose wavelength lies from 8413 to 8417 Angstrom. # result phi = 0.53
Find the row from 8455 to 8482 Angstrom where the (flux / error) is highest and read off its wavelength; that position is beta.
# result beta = 8461.5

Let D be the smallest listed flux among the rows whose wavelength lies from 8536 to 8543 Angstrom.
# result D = 5.17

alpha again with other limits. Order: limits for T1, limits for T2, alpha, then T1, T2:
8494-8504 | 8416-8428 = 100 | 5.49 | 5.51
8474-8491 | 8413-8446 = 105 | 5.26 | 5.49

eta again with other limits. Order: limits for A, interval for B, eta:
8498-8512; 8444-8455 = 5.58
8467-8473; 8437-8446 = 4.92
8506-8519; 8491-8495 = 4.98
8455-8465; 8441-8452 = 5.59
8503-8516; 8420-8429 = 5.10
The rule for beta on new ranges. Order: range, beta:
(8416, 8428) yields 8427.0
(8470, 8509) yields 8488.5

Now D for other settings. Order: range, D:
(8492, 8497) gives 4.84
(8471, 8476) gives 5.2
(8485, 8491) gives 5.23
